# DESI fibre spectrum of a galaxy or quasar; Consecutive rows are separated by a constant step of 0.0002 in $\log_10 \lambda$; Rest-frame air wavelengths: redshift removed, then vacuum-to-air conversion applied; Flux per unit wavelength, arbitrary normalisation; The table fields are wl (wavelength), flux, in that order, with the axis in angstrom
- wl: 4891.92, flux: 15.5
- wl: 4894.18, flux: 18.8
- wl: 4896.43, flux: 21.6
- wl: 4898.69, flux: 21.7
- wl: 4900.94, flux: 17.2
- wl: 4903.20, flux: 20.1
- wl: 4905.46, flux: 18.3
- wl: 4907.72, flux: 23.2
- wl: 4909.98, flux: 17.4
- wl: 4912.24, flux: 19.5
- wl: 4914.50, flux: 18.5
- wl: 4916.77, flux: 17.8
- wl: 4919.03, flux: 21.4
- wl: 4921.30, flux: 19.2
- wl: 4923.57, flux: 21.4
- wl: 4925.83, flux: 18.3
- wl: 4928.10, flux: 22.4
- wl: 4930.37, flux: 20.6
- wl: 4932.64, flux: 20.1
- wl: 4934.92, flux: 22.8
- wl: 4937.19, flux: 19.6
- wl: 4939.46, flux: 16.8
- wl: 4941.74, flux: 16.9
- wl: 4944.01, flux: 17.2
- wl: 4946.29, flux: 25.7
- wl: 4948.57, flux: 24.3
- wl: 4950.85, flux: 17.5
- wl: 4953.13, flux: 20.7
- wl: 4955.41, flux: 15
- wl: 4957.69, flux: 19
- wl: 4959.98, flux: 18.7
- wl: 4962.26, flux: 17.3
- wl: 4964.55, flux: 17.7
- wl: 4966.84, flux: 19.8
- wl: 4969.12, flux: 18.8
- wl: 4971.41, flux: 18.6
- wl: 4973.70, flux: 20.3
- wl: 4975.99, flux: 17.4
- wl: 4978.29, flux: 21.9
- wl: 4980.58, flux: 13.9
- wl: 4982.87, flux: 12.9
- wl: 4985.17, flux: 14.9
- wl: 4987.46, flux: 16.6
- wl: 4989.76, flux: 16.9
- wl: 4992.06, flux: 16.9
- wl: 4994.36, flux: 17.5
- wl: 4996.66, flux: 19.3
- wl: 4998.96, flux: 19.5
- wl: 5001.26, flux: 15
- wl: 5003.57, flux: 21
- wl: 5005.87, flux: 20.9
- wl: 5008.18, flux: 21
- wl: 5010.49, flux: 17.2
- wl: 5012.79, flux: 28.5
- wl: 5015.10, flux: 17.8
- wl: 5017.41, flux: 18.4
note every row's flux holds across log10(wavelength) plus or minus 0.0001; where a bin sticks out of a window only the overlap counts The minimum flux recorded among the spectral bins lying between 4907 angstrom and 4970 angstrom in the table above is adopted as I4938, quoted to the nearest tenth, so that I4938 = 15.0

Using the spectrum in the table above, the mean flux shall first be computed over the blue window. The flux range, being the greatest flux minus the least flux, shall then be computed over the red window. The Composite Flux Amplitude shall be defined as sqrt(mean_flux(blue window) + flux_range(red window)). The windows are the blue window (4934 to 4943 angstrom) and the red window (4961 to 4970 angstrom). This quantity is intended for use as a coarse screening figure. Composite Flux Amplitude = 4.6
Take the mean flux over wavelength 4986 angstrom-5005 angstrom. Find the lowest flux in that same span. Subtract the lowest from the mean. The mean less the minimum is 2.8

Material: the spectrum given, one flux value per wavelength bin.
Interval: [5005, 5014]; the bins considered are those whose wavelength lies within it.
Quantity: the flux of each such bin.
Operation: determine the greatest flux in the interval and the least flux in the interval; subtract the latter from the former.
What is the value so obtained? 11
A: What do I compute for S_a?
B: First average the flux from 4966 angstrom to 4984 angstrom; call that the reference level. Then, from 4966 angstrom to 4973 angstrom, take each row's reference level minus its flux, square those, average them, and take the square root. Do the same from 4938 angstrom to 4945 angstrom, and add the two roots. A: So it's 2.23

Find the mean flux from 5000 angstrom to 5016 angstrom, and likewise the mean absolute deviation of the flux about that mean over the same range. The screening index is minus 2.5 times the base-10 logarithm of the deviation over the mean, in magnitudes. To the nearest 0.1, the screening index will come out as 2.1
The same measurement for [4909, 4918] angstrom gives 3.5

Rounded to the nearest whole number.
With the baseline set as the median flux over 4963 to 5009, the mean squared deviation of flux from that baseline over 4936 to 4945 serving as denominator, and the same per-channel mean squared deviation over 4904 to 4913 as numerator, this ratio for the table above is 4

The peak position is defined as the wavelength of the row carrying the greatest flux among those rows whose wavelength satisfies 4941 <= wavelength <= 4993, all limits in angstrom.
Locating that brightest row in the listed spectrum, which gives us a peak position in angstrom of 4946.29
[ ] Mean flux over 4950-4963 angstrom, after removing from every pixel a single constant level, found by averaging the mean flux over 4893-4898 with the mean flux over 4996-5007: -1.6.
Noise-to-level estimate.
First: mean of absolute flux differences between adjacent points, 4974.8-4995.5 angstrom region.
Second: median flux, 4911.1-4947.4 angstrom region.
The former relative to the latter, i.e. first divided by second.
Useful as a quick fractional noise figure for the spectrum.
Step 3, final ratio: 0.116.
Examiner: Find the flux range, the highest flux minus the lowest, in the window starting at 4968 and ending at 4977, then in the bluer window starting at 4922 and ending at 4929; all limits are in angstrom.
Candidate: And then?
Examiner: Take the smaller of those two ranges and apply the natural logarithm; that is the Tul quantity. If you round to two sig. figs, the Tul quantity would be 1.1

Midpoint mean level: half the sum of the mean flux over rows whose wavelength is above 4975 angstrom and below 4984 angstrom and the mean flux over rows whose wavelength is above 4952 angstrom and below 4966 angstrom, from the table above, 17.3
